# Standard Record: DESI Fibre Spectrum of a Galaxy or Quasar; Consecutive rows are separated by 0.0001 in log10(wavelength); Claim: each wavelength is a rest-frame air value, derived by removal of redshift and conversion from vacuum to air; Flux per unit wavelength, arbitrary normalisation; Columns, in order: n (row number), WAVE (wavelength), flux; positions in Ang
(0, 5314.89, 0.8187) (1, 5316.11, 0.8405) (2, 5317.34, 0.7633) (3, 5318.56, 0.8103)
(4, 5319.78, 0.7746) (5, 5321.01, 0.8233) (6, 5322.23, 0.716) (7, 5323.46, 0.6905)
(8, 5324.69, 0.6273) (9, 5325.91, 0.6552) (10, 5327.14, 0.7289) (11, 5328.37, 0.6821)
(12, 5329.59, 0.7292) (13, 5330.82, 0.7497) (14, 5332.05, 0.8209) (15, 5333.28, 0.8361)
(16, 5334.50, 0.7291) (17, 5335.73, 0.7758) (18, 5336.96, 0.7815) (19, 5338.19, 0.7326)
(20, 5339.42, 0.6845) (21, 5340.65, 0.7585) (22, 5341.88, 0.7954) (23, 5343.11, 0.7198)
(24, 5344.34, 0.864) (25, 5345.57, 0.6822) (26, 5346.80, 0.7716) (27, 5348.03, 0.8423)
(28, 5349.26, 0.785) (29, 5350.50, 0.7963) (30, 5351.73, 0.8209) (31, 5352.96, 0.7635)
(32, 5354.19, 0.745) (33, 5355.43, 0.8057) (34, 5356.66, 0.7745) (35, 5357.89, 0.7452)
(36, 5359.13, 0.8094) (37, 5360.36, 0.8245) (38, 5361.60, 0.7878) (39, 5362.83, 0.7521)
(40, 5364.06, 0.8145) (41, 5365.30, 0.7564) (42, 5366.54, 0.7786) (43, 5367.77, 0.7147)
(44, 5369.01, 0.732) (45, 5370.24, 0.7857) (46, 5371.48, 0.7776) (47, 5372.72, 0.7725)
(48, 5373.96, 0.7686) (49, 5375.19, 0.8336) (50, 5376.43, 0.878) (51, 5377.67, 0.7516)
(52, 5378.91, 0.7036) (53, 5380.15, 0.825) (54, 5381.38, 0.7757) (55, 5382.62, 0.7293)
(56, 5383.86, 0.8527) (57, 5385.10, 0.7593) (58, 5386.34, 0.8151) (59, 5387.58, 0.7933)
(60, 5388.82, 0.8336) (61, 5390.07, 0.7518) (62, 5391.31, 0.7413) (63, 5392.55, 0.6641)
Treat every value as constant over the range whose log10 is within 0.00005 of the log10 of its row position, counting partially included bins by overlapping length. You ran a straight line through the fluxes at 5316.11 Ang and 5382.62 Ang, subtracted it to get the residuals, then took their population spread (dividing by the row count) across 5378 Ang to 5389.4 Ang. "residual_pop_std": 0.050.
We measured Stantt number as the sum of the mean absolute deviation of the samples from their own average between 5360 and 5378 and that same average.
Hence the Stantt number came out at 0.813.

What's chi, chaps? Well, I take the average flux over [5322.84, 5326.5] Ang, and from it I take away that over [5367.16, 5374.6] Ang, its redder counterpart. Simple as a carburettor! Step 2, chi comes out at -0.10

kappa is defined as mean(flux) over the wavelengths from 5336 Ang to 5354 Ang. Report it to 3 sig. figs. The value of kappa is 0.771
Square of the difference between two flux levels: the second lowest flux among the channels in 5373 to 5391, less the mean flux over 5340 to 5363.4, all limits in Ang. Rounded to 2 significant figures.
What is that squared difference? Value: 0.0027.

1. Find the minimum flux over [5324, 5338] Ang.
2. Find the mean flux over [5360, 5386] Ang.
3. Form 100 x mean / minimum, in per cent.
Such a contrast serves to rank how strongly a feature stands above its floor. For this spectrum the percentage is 124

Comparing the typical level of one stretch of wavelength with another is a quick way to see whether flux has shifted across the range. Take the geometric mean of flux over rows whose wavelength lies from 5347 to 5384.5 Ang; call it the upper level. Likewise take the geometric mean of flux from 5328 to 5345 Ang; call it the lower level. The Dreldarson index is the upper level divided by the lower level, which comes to 1.03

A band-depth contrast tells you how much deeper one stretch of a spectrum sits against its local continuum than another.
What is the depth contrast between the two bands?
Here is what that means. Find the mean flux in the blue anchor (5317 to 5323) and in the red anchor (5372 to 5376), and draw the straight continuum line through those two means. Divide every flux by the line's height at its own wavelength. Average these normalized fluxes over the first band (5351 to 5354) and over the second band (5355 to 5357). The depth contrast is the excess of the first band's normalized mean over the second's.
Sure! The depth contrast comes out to 0.00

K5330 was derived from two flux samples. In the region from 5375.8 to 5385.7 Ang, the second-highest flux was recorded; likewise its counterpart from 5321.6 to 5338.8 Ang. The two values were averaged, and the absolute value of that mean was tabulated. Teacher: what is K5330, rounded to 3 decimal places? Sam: 0.837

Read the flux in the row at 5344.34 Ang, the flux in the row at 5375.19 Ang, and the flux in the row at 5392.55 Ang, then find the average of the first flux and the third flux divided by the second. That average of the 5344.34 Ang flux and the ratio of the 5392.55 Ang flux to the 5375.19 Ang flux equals 0.83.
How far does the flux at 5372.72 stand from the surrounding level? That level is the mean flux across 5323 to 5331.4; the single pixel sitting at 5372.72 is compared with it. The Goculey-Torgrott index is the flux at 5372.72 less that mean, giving 0.078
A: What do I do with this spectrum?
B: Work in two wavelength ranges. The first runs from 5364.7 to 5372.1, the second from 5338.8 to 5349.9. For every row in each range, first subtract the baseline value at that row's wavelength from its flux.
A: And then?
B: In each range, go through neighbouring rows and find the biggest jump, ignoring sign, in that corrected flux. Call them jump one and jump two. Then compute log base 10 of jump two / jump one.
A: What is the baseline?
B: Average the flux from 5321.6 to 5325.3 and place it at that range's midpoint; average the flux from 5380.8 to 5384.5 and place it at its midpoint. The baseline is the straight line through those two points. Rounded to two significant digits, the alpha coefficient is 0.44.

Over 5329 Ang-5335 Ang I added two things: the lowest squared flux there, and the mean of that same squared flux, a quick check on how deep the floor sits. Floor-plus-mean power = 1.13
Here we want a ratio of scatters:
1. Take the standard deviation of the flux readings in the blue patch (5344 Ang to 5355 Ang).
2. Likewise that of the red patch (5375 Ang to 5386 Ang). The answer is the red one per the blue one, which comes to 1.10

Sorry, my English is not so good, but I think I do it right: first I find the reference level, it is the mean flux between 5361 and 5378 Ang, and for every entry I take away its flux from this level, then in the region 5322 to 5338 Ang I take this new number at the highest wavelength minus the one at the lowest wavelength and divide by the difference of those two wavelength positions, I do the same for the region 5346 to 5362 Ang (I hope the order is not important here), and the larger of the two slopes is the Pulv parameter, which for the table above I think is -0.0011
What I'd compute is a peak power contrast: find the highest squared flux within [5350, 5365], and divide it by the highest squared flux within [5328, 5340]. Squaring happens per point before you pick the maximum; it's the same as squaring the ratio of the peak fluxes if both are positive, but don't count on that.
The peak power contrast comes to 0.97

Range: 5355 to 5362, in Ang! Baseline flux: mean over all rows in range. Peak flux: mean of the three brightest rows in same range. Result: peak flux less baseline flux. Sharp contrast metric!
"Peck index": 0.02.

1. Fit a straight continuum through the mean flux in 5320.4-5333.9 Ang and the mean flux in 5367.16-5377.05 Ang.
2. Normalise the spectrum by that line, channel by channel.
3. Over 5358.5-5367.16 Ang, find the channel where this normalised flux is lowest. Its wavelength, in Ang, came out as 5362.83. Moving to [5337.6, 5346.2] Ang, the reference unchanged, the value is 5345.57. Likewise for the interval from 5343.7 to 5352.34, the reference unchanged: 5345.57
